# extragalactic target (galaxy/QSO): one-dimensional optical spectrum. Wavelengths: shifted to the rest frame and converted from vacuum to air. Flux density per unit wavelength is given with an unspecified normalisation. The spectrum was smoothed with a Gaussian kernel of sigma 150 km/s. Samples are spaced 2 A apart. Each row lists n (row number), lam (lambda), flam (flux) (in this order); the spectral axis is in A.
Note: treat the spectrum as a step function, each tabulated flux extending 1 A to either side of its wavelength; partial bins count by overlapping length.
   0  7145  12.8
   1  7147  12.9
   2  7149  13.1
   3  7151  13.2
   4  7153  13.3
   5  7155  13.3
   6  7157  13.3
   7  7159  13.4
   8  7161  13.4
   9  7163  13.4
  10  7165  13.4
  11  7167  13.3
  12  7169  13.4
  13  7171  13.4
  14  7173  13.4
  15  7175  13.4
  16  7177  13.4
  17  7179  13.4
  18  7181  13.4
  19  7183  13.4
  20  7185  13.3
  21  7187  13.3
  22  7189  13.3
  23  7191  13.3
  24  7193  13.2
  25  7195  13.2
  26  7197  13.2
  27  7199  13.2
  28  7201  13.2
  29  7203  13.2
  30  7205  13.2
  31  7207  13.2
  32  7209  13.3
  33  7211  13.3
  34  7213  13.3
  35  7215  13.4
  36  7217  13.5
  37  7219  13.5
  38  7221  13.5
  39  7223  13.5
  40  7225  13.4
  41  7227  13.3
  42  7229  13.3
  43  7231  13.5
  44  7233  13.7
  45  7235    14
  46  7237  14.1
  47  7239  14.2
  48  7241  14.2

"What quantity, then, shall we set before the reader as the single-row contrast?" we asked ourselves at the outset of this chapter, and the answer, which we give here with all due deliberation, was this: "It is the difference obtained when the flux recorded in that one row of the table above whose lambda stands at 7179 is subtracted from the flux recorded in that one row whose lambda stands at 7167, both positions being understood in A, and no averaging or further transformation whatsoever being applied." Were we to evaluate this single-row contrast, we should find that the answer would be -0.10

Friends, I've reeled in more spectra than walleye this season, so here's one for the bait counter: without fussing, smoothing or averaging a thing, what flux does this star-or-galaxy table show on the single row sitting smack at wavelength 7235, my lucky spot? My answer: 14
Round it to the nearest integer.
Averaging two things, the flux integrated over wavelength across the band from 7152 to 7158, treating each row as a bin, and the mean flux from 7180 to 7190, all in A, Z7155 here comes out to 47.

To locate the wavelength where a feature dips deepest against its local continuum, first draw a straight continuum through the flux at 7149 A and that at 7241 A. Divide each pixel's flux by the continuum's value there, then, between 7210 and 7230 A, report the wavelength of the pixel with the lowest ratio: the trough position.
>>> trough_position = 7229 A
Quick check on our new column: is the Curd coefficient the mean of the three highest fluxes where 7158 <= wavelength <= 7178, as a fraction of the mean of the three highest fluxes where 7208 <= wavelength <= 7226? 0.99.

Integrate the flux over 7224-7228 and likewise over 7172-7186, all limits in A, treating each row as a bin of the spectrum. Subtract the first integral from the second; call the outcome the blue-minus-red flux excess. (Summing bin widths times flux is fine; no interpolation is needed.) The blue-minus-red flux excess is 134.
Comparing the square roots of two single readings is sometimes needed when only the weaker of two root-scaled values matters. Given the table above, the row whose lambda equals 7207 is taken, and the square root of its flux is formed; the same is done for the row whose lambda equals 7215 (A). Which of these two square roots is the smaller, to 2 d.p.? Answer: 3.63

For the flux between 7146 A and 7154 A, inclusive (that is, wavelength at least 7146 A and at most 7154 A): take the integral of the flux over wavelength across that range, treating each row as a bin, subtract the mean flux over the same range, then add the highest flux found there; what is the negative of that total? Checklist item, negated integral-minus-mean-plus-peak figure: -105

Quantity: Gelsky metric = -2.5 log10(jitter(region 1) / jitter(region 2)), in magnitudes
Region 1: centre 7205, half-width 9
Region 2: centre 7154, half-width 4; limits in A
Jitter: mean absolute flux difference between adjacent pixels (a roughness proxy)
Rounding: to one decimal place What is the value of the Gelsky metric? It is 1.1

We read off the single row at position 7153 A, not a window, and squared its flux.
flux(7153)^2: 177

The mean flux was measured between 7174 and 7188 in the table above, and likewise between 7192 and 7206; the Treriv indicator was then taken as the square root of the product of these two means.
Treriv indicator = 13.3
